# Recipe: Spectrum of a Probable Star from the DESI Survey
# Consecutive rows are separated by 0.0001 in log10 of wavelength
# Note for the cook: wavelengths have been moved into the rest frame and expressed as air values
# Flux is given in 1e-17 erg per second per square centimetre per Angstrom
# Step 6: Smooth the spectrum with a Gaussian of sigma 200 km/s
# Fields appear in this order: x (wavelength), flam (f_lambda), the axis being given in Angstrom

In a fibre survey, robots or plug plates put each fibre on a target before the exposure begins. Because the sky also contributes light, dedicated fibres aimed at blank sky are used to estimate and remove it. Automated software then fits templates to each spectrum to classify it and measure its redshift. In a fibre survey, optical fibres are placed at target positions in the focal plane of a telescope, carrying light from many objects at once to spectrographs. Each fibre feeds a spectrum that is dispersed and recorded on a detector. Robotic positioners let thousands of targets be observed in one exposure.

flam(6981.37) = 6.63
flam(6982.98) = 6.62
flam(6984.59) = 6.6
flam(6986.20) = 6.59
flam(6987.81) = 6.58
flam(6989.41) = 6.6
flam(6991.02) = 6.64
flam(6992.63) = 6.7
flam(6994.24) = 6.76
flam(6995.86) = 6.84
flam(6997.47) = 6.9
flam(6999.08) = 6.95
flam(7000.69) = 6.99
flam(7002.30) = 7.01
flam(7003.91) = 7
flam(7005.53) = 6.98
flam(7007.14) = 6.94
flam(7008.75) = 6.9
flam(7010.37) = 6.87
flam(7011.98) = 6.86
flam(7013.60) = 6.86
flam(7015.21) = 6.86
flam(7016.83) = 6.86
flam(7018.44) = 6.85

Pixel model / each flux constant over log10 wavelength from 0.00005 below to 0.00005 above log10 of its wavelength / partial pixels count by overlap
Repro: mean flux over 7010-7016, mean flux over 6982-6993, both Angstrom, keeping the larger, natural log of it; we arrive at 1.93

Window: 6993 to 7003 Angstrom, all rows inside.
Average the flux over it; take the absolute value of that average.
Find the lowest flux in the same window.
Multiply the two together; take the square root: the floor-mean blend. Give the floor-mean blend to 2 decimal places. 6.83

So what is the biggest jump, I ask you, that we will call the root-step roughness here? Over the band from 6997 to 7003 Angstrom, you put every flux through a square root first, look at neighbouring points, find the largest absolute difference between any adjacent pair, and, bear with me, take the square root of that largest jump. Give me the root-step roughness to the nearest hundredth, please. 0.10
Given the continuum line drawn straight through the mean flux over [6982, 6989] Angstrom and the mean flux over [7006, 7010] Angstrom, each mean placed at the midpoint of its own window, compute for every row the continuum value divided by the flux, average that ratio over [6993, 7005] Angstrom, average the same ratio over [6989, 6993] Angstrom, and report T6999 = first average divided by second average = 0.98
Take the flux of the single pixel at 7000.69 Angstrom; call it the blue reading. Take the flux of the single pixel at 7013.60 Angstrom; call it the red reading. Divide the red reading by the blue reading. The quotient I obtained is 0.98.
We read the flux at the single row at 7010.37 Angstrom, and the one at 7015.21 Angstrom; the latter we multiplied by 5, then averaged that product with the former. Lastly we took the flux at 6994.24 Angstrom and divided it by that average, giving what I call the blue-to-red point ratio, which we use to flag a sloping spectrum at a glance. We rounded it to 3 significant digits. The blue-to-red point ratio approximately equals 0.328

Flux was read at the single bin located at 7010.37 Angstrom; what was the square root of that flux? 2.621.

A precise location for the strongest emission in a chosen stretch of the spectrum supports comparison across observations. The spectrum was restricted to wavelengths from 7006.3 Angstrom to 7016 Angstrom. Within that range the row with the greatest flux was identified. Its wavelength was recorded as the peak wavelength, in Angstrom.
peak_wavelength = 7007.14 Angstrom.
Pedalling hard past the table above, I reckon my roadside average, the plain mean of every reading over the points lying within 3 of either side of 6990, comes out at 6.63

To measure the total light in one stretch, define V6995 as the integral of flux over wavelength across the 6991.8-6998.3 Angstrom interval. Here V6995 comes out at 44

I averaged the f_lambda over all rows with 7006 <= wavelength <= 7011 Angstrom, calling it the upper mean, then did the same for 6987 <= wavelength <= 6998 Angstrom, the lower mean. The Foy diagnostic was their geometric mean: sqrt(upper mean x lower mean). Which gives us 6.81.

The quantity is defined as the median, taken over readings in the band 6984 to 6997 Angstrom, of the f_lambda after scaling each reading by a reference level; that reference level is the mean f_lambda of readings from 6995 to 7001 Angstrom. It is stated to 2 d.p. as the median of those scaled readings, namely 0.96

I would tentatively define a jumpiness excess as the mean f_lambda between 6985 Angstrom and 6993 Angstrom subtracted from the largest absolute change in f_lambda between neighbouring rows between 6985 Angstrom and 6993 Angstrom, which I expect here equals -6.56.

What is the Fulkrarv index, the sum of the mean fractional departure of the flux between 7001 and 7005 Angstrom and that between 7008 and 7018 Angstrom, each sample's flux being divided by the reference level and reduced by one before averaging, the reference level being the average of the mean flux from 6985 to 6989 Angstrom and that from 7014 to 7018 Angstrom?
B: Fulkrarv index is 0.06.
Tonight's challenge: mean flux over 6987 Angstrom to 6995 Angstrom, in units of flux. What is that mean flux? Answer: 6.66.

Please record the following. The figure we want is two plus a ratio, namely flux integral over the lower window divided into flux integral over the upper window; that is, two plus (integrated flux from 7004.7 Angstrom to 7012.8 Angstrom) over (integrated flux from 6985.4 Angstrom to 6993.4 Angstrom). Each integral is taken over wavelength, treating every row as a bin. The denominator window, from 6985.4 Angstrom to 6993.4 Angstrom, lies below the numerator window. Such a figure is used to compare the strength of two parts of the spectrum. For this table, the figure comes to 3.05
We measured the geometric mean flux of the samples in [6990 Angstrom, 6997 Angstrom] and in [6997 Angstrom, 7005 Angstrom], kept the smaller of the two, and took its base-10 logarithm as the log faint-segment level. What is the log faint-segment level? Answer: 0.828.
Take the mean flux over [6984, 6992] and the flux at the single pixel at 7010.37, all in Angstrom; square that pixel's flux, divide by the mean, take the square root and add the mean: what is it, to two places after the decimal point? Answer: 9.28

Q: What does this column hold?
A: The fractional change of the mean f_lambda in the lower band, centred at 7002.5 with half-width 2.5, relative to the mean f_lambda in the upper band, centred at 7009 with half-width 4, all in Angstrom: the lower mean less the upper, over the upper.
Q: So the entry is 0.01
